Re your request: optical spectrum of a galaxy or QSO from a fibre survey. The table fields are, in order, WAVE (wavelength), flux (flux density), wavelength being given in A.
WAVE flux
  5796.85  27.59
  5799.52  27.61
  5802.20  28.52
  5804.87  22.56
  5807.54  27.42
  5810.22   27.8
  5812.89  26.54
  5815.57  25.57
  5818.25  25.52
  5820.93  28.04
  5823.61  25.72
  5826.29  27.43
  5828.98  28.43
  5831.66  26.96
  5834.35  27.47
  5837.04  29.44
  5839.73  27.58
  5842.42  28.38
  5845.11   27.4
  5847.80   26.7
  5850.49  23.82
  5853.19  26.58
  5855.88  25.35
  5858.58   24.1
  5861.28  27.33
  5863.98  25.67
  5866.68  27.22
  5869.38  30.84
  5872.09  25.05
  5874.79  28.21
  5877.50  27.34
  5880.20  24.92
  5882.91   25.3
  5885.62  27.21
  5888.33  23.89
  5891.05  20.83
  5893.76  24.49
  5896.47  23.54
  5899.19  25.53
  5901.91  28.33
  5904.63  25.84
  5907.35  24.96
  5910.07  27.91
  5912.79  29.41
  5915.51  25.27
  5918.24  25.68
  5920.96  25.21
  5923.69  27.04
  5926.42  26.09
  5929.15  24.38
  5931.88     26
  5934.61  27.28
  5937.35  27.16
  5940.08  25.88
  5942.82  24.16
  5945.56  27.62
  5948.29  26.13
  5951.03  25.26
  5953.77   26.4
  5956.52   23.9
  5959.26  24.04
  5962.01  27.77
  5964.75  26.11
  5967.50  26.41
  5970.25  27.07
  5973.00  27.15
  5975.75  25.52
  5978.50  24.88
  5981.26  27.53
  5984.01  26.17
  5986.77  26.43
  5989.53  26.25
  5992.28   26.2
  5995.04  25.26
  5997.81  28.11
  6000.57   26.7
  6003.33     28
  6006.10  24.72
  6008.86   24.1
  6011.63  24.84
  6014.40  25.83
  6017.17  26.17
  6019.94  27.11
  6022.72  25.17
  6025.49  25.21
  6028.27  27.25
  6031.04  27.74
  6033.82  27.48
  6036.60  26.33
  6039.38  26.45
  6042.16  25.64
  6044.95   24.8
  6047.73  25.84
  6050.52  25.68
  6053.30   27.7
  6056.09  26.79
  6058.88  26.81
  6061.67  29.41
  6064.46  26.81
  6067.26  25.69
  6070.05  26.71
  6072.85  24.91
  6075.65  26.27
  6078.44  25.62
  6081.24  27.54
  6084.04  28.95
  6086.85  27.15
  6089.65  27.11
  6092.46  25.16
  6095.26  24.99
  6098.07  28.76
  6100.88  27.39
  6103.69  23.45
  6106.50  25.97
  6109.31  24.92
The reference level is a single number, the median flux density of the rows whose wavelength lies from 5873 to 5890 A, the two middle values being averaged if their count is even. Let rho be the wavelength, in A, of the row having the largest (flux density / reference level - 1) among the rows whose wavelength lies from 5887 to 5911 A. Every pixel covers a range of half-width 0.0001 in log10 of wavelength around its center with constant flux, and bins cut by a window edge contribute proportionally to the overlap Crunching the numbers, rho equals 5901.91 A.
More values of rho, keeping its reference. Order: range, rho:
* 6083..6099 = 6084.04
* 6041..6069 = 6061.67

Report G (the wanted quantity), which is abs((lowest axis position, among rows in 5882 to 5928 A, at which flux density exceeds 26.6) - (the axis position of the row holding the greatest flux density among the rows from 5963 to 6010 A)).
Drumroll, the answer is 112.2 A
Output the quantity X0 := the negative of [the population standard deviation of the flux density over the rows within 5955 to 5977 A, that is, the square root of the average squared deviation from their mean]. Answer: -1.34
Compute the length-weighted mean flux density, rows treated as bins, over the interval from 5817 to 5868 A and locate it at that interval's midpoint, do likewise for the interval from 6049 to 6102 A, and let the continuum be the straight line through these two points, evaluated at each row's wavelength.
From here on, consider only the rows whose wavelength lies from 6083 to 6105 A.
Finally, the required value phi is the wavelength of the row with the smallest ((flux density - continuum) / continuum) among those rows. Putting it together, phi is 6103.69 A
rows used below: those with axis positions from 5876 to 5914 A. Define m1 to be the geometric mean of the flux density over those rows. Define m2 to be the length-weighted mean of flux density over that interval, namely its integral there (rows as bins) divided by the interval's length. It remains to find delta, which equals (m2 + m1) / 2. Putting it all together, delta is 25.6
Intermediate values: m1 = 25.6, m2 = 25.7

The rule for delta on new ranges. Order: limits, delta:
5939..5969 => 25.8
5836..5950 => 26.2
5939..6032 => 26.1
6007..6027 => 25.5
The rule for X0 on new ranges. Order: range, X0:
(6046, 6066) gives -1.17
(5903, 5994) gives -1.21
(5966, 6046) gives -1.06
